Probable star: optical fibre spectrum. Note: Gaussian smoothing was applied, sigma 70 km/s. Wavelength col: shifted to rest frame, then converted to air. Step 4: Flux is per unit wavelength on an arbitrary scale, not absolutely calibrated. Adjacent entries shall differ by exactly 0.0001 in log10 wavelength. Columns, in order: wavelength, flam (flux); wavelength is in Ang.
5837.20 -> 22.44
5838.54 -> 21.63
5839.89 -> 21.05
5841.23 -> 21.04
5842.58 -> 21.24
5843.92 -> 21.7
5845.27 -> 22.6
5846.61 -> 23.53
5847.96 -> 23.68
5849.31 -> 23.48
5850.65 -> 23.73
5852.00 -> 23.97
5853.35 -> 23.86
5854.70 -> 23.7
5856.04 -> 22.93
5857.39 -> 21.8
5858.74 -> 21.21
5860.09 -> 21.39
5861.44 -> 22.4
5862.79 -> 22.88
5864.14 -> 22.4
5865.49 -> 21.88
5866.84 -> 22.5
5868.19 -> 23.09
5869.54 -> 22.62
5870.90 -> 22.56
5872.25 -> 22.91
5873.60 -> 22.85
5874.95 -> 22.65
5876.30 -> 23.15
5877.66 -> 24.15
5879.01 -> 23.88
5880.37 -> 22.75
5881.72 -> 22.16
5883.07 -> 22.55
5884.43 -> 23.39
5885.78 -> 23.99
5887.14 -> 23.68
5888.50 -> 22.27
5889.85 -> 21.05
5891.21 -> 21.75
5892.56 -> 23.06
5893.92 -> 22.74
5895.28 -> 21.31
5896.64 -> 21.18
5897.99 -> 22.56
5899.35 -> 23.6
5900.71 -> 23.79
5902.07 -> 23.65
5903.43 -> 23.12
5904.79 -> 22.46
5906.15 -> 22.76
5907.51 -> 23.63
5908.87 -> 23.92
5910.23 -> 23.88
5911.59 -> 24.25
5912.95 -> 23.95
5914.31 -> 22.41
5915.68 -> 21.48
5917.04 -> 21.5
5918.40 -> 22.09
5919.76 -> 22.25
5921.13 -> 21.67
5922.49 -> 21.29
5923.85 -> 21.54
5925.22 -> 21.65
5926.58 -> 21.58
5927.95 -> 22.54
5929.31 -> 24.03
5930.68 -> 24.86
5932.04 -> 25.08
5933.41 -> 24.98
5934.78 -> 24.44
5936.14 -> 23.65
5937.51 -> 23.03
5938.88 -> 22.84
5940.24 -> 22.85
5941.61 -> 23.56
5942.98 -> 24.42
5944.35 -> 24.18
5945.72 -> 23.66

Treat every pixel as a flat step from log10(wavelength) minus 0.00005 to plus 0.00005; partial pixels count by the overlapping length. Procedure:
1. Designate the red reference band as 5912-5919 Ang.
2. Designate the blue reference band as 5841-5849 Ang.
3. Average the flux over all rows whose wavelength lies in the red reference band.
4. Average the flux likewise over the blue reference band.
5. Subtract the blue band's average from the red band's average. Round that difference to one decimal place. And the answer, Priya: 0.0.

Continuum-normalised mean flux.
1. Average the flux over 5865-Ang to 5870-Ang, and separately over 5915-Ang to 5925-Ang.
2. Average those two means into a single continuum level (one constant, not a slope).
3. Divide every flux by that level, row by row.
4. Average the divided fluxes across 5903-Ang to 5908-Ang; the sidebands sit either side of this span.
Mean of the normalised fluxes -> 1.04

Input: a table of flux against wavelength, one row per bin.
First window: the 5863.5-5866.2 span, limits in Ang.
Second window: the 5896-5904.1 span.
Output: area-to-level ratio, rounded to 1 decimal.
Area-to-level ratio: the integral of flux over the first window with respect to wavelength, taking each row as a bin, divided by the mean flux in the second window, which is 2.6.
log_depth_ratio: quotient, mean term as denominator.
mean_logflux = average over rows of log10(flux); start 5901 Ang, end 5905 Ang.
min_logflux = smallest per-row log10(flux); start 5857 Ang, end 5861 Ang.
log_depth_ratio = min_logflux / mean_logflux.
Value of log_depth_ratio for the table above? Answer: 0.97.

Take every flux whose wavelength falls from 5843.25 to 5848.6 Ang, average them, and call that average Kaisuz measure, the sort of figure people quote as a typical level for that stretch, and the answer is 22.9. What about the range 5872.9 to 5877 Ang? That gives 22.9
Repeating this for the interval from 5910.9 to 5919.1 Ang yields 22.6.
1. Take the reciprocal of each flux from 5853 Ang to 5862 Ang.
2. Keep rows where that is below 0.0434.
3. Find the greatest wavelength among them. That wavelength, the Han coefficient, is 5854.70 Ang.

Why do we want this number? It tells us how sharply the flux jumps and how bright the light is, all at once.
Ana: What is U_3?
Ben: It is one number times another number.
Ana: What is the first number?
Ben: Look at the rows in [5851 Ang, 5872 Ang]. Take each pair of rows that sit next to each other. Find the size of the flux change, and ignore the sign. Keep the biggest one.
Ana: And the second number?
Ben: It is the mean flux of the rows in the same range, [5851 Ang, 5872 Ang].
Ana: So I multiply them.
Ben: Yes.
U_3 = 26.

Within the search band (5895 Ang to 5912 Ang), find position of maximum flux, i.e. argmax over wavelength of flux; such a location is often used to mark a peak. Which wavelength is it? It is 5911.59 Ang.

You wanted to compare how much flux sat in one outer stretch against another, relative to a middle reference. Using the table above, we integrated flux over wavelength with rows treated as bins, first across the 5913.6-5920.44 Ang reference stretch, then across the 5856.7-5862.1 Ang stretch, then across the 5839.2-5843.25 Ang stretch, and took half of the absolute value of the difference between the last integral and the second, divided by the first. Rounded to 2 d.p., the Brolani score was 0.11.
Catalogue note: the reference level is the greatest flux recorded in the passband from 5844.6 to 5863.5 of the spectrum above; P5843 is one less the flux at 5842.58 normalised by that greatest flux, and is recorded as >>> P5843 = 0.11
